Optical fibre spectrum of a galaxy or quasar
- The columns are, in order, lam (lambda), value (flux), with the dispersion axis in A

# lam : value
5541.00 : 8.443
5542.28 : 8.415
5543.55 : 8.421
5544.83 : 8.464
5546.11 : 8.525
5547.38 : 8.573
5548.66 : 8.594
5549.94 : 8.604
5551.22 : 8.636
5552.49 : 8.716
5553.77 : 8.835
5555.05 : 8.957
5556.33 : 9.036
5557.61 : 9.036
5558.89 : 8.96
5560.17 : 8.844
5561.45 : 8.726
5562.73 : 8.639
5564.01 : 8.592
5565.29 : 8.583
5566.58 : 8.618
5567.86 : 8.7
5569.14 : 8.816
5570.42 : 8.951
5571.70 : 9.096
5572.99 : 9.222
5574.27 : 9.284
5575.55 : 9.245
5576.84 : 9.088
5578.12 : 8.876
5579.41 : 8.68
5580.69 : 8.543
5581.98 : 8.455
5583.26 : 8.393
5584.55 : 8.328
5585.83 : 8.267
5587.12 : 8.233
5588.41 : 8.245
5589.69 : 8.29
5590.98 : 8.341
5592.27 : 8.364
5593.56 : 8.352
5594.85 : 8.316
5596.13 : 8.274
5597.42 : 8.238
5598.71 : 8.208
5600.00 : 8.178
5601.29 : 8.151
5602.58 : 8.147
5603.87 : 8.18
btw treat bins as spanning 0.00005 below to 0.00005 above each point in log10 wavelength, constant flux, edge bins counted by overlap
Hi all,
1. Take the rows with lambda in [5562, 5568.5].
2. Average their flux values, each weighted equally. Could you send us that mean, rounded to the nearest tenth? 8.6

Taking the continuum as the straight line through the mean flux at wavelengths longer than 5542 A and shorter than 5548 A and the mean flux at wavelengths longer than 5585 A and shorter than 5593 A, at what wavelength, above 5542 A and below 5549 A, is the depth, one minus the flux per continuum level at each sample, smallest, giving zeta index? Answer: 5548.66 A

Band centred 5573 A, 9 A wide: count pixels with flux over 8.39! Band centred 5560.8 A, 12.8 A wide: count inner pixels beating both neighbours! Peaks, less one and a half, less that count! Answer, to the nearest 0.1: -8.5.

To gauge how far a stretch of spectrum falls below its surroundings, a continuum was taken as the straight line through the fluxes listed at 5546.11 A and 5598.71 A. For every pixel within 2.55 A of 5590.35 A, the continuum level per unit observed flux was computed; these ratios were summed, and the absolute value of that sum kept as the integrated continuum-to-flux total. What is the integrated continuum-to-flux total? 3.98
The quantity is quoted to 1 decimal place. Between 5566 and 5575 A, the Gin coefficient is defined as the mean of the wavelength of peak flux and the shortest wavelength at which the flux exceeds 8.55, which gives 5570.4 A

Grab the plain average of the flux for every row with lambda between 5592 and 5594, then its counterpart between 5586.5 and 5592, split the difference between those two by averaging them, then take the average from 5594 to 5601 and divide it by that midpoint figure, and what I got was 0.99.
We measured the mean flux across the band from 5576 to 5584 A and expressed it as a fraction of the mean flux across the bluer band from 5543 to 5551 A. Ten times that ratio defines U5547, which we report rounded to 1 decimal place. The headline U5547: 10.2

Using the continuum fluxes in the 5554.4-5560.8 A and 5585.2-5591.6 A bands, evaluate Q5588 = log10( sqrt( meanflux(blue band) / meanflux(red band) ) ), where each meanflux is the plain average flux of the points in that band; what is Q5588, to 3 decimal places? 0.017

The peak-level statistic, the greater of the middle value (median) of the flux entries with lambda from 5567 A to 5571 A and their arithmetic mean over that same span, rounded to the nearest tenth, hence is 8.8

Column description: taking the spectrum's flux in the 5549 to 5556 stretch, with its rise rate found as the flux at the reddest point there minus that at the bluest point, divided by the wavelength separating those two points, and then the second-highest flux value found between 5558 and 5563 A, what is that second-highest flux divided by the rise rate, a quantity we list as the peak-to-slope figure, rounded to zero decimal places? 128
